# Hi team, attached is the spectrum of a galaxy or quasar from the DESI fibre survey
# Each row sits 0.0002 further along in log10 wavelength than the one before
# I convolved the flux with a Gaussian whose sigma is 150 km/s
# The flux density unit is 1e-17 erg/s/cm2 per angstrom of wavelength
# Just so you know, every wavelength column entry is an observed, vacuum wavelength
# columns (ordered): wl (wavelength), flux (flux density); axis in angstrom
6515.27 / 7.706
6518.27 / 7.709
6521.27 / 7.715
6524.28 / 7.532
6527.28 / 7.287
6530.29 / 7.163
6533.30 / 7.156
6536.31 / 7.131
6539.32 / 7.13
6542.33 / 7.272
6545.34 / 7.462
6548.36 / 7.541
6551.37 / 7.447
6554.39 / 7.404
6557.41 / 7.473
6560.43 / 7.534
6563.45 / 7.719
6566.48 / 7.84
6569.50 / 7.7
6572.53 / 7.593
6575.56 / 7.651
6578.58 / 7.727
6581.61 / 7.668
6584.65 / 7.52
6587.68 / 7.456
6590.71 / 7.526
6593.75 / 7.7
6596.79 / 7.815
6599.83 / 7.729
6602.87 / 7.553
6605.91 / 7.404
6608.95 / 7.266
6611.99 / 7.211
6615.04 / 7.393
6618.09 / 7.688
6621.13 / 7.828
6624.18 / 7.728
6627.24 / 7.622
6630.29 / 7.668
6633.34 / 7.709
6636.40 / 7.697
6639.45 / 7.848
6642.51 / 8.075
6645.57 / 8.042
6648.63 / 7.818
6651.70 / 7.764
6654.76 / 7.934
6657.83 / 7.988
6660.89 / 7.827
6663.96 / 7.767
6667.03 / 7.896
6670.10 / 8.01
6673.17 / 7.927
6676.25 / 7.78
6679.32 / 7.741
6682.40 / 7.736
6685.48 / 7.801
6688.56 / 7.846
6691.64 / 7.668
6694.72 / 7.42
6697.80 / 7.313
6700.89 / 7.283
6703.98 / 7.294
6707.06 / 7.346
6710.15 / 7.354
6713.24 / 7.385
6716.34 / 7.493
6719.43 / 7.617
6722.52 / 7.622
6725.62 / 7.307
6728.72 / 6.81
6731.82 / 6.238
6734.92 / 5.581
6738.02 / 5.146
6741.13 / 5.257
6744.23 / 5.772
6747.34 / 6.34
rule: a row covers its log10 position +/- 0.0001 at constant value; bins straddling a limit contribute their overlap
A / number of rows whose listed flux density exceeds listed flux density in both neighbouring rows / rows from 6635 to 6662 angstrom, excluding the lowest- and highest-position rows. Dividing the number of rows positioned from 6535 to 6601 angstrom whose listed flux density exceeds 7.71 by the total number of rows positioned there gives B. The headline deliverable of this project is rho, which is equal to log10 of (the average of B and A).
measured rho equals 0.0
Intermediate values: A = 2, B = 0.23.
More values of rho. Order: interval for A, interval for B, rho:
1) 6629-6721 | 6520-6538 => 0.4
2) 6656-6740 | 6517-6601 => 0.2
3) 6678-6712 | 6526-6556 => -0.3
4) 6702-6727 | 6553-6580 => -0.2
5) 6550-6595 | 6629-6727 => 0.1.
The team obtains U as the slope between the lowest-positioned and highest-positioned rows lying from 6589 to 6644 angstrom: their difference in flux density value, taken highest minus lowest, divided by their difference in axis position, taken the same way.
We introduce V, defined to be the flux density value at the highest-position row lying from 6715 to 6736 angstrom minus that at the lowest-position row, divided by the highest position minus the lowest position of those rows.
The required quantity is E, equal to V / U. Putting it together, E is -9.7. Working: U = 0.011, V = -0.103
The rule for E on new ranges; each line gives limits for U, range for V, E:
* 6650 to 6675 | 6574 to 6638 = 0.1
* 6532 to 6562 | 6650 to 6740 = -2.2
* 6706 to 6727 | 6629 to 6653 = -2.1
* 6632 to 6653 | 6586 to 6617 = -0.8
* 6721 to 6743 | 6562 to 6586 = 0.1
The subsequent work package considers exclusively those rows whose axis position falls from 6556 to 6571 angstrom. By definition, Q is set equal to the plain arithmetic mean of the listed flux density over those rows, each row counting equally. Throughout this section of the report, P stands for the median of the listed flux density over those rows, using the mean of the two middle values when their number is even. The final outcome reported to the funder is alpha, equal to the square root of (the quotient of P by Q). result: 1.003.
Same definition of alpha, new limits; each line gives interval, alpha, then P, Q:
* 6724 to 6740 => 1.002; 6.24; 6.22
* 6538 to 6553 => 1.005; 7.45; 7.37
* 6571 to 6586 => 1.001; 7.65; 7.63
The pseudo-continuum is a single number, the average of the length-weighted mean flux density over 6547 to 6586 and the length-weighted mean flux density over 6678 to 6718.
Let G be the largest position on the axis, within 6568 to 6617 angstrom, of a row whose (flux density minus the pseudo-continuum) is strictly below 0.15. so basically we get 6615.04 angstrom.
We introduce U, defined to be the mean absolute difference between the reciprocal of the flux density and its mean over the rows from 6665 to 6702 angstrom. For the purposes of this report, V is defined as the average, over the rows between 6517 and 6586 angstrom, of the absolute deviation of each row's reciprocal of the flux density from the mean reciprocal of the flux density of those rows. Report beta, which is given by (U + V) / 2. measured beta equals 0.0032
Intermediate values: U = 0.0032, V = 0.0032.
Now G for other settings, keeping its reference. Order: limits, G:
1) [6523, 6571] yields 6569.50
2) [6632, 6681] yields 6636.40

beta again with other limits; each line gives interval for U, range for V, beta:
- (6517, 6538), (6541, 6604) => 0.0031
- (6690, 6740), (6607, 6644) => 0.0082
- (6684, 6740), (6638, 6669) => 0.0070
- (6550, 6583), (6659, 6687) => 0.0016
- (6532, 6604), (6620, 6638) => 0.0018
